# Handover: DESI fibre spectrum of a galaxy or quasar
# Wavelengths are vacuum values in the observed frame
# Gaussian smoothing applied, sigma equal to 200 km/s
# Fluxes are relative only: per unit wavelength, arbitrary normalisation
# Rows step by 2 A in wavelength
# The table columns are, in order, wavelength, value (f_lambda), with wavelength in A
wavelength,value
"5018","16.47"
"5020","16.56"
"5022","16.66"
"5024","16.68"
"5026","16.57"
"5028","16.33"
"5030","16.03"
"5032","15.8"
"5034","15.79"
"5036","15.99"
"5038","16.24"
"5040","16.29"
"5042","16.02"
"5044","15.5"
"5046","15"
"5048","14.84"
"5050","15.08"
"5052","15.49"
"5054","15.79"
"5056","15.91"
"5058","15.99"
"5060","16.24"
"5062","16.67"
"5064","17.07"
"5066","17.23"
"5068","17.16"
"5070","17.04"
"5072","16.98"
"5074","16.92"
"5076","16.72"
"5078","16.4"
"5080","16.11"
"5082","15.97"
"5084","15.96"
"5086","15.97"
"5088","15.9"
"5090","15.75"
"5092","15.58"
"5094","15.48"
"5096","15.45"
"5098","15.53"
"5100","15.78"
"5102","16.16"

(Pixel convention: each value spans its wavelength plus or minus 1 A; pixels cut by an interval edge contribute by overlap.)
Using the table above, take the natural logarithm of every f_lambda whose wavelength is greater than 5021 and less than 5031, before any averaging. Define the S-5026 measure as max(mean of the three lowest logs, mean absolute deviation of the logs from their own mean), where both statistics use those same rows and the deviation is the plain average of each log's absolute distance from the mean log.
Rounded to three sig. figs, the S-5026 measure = 2.79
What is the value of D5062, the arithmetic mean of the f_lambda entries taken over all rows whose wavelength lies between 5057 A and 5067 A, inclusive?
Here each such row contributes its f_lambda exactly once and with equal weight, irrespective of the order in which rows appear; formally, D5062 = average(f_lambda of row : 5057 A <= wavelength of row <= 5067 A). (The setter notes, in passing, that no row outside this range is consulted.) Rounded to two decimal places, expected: 16.64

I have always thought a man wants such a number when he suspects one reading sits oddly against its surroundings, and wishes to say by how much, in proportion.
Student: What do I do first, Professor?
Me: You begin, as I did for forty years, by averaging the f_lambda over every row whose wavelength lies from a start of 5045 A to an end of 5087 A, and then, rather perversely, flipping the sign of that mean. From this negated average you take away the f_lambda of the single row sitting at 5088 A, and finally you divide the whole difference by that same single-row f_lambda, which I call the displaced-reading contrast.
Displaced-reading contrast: -2.02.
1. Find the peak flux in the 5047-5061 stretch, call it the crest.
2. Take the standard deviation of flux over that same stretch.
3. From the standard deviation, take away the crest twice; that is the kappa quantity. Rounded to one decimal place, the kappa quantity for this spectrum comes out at -32.0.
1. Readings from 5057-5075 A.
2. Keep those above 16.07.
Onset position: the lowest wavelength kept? 5060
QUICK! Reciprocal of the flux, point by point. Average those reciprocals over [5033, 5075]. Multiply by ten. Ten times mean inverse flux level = 0.620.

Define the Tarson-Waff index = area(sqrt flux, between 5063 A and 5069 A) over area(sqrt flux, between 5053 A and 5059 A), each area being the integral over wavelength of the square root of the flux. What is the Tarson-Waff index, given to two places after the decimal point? 1.04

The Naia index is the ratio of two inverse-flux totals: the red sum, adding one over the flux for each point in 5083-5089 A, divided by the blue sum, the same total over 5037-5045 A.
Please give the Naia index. 0.8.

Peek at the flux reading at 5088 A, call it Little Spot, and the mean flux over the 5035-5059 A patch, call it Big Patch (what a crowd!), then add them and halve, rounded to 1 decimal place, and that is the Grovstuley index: 15.8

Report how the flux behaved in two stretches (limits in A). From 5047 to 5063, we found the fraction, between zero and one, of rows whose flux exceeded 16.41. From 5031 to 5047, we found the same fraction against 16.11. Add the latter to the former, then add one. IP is 1.4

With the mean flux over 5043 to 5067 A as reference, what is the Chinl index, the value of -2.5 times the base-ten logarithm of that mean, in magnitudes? -3.00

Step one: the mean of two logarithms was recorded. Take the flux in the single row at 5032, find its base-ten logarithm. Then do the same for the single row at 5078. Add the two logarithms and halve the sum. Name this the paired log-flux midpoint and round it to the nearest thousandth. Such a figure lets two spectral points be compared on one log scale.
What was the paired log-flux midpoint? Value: 1.207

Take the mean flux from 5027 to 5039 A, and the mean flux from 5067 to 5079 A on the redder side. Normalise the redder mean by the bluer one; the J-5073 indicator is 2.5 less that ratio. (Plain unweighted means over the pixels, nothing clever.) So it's 1.45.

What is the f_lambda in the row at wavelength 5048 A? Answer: 14.84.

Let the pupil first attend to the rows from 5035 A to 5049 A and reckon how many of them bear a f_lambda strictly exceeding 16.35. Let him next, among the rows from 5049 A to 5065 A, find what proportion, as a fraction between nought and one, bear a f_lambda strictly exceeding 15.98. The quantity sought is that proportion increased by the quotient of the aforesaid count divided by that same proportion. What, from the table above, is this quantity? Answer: 0.5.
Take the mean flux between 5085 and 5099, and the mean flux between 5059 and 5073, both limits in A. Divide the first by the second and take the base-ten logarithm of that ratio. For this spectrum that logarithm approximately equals -0.033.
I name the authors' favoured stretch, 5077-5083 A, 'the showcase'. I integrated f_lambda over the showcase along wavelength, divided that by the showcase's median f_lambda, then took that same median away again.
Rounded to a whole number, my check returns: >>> -10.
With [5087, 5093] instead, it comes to -10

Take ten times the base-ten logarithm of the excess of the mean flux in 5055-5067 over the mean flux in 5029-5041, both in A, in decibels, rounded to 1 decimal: -3.1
